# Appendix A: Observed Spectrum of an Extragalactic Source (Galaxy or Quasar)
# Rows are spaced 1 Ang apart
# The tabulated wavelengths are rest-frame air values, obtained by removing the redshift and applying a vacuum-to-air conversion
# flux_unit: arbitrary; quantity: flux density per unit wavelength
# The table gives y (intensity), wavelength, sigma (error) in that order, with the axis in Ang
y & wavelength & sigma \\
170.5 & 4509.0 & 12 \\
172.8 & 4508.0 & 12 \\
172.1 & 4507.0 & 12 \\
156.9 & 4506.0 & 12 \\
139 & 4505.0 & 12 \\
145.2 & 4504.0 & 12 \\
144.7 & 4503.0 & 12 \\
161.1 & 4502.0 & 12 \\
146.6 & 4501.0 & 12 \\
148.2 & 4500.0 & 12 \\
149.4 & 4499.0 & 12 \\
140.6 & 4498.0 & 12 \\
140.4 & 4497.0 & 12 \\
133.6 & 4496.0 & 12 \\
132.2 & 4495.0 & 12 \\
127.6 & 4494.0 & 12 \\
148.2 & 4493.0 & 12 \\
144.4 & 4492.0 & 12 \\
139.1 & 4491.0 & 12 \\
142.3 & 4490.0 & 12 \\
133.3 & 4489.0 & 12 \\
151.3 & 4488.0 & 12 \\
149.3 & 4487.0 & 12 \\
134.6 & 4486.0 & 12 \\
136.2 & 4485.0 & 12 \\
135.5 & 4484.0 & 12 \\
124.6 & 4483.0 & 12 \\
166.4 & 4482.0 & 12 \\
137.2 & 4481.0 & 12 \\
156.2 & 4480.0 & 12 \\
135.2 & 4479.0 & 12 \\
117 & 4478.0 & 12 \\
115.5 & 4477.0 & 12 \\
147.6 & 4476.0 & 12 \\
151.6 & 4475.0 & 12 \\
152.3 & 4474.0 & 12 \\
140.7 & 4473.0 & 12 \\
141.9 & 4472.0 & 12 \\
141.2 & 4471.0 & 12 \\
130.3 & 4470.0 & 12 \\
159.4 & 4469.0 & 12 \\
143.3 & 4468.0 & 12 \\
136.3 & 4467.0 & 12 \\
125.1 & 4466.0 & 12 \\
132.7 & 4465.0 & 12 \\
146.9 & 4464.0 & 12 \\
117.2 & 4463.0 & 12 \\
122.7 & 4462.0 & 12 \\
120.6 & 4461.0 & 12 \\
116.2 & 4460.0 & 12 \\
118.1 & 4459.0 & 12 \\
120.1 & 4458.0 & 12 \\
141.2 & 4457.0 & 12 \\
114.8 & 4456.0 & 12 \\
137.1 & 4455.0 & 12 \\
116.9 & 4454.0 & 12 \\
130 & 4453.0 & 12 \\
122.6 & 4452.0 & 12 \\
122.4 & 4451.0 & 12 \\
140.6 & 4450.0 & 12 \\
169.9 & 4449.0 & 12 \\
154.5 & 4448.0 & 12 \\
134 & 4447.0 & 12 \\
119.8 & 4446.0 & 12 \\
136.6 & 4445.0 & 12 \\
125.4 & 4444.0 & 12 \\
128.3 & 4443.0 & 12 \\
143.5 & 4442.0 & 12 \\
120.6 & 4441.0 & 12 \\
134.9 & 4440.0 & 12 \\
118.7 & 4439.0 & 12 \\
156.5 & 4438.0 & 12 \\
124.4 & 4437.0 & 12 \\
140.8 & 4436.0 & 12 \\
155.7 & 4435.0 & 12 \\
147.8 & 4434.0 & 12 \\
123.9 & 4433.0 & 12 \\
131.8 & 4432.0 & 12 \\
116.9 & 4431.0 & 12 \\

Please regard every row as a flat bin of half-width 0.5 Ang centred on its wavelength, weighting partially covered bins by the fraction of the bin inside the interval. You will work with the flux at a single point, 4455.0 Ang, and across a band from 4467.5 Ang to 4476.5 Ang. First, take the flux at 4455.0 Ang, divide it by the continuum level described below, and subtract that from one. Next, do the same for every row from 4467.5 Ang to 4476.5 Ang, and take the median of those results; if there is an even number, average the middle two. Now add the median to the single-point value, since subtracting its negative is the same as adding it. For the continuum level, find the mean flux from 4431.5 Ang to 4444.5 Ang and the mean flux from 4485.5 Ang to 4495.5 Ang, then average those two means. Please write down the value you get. -0.04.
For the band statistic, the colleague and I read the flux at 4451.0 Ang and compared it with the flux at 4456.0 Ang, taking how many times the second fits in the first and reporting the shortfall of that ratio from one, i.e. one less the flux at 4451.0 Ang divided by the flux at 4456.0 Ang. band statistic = -0.07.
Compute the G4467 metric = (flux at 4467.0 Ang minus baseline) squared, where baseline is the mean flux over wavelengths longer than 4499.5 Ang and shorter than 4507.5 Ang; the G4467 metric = 238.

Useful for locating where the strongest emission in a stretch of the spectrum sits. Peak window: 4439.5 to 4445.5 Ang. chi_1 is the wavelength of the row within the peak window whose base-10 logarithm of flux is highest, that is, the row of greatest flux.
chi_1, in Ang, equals 4442.0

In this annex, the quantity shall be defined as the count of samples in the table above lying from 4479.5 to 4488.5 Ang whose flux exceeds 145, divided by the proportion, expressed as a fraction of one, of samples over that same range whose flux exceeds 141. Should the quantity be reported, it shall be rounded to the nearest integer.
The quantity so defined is 9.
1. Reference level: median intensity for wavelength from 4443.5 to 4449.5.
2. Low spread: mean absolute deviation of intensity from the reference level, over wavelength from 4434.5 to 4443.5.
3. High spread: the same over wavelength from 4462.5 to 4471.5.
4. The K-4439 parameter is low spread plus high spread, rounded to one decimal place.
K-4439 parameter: 21.3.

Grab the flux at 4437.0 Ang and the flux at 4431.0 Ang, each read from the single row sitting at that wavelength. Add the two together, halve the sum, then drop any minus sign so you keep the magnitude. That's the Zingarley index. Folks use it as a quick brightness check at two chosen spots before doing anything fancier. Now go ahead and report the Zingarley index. 121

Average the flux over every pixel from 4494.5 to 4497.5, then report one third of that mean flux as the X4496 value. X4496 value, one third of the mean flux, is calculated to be 45.1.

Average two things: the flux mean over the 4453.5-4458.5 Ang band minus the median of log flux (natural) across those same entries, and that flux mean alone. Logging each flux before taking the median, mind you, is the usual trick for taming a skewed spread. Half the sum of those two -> 124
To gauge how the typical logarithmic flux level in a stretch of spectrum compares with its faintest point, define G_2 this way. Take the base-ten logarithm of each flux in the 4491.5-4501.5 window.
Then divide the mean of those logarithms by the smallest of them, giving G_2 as 1.02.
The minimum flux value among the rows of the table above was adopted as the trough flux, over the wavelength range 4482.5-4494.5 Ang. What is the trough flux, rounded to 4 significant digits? 124.6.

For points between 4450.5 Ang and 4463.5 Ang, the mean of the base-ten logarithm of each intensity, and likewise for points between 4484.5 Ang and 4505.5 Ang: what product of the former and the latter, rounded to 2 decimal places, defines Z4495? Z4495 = 4.50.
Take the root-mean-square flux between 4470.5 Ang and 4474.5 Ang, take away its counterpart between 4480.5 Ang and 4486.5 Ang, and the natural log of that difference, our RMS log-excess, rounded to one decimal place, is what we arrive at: 1.5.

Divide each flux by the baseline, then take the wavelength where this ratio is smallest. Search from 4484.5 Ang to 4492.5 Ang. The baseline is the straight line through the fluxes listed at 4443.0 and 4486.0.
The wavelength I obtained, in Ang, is 4489.0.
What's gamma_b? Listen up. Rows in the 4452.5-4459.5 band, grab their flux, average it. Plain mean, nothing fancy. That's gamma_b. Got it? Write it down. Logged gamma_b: 125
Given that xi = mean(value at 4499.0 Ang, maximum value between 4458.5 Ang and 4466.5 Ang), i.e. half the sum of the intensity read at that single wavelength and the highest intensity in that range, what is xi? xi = 148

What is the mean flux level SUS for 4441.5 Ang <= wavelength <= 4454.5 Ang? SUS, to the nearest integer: 134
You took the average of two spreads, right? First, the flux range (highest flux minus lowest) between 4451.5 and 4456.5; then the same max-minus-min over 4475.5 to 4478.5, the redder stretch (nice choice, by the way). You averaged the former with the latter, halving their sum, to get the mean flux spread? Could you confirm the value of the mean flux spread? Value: 27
